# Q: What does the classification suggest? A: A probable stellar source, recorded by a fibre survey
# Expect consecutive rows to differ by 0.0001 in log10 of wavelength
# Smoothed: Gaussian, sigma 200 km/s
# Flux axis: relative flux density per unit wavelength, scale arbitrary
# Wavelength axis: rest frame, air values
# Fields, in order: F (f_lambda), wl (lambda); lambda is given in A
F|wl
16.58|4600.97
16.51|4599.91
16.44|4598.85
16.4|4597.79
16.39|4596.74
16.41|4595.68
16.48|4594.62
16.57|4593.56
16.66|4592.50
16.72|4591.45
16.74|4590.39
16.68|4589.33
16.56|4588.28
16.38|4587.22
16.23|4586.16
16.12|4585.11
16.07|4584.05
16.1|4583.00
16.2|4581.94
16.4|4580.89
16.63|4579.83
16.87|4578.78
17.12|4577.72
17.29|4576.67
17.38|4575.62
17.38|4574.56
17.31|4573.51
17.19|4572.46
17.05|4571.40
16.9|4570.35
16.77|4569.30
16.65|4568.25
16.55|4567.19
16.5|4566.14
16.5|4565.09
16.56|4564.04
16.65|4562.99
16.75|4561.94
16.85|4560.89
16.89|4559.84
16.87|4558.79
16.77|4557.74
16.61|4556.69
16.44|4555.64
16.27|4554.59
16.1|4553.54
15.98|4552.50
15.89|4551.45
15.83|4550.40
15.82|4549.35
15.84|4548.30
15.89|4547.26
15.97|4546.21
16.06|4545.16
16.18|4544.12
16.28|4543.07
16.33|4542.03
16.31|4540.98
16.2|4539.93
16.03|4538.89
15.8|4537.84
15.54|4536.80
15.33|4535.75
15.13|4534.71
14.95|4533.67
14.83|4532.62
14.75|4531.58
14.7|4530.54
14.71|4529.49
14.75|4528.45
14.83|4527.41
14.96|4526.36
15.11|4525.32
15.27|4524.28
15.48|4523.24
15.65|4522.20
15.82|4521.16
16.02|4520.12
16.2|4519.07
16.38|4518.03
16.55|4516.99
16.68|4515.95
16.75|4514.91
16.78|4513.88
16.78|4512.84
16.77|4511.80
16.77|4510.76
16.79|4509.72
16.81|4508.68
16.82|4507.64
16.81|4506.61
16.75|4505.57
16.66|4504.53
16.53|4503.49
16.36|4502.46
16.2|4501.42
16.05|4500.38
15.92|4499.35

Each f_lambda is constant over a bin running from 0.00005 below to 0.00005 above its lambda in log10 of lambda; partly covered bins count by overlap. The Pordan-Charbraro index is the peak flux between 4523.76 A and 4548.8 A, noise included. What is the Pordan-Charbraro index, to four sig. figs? 16.33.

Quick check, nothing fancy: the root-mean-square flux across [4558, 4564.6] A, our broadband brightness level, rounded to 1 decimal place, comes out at 16.8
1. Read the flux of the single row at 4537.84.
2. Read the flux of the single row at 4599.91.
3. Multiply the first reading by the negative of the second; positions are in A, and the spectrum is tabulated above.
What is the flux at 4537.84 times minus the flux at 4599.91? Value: -261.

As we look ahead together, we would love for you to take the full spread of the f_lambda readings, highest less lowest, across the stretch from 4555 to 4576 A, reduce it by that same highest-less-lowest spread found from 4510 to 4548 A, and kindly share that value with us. -1.1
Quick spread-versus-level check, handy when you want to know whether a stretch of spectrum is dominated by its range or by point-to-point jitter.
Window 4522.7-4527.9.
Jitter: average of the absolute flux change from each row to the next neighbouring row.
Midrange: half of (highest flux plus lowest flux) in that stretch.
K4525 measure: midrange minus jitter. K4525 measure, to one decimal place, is 15.0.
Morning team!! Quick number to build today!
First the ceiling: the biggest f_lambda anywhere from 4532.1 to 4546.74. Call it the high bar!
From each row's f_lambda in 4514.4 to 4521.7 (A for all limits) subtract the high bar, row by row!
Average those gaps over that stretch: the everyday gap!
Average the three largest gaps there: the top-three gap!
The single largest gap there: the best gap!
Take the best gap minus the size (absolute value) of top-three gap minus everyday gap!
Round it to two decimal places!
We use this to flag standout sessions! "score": 0.10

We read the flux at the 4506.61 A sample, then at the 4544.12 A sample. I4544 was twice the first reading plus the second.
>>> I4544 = 49.8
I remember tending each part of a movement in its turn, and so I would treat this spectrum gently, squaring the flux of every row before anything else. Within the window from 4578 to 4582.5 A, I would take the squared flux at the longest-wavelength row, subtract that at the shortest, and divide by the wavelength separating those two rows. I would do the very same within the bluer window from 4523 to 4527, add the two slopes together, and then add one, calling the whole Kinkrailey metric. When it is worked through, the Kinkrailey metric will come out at -11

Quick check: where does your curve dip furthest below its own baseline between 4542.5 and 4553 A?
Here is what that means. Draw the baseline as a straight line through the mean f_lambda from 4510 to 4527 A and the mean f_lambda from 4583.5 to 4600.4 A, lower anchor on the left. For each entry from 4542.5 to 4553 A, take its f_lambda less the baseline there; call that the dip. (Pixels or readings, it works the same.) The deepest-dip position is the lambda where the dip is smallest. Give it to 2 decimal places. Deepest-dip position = 4549.35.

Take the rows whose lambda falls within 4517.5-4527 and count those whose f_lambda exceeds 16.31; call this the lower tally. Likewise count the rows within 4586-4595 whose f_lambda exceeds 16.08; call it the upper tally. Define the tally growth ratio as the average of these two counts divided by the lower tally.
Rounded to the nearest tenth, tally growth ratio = 5.0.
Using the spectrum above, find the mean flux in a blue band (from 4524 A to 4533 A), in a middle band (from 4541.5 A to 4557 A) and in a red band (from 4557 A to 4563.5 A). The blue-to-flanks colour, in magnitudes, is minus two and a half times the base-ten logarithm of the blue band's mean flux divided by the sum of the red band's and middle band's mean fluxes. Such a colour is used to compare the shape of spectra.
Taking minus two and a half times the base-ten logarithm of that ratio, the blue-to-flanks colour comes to 0.86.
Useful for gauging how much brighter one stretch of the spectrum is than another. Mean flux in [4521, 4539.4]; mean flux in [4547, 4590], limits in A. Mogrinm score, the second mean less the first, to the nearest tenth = 1.4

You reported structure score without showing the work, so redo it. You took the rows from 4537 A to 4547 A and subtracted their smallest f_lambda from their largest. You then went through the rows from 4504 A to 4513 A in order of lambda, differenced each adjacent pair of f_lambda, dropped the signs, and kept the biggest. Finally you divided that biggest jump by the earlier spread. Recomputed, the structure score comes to 0.17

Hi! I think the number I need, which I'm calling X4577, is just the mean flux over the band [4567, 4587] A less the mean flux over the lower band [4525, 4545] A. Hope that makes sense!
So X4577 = 1.3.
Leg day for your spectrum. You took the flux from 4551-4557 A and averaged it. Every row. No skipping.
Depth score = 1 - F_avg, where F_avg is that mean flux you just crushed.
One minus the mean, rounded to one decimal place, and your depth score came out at -15.2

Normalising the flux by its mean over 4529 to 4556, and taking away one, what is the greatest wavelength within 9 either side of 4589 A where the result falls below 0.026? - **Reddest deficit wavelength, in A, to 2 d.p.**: 4585.11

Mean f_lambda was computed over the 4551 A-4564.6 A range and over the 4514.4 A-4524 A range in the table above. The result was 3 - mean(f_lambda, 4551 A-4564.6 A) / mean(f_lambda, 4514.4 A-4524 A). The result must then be 1.98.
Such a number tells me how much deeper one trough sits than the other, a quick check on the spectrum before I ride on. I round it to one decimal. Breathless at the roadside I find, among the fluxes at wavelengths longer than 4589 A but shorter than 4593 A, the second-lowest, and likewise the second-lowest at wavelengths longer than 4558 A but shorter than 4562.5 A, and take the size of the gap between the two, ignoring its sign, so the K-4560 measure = 0.2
